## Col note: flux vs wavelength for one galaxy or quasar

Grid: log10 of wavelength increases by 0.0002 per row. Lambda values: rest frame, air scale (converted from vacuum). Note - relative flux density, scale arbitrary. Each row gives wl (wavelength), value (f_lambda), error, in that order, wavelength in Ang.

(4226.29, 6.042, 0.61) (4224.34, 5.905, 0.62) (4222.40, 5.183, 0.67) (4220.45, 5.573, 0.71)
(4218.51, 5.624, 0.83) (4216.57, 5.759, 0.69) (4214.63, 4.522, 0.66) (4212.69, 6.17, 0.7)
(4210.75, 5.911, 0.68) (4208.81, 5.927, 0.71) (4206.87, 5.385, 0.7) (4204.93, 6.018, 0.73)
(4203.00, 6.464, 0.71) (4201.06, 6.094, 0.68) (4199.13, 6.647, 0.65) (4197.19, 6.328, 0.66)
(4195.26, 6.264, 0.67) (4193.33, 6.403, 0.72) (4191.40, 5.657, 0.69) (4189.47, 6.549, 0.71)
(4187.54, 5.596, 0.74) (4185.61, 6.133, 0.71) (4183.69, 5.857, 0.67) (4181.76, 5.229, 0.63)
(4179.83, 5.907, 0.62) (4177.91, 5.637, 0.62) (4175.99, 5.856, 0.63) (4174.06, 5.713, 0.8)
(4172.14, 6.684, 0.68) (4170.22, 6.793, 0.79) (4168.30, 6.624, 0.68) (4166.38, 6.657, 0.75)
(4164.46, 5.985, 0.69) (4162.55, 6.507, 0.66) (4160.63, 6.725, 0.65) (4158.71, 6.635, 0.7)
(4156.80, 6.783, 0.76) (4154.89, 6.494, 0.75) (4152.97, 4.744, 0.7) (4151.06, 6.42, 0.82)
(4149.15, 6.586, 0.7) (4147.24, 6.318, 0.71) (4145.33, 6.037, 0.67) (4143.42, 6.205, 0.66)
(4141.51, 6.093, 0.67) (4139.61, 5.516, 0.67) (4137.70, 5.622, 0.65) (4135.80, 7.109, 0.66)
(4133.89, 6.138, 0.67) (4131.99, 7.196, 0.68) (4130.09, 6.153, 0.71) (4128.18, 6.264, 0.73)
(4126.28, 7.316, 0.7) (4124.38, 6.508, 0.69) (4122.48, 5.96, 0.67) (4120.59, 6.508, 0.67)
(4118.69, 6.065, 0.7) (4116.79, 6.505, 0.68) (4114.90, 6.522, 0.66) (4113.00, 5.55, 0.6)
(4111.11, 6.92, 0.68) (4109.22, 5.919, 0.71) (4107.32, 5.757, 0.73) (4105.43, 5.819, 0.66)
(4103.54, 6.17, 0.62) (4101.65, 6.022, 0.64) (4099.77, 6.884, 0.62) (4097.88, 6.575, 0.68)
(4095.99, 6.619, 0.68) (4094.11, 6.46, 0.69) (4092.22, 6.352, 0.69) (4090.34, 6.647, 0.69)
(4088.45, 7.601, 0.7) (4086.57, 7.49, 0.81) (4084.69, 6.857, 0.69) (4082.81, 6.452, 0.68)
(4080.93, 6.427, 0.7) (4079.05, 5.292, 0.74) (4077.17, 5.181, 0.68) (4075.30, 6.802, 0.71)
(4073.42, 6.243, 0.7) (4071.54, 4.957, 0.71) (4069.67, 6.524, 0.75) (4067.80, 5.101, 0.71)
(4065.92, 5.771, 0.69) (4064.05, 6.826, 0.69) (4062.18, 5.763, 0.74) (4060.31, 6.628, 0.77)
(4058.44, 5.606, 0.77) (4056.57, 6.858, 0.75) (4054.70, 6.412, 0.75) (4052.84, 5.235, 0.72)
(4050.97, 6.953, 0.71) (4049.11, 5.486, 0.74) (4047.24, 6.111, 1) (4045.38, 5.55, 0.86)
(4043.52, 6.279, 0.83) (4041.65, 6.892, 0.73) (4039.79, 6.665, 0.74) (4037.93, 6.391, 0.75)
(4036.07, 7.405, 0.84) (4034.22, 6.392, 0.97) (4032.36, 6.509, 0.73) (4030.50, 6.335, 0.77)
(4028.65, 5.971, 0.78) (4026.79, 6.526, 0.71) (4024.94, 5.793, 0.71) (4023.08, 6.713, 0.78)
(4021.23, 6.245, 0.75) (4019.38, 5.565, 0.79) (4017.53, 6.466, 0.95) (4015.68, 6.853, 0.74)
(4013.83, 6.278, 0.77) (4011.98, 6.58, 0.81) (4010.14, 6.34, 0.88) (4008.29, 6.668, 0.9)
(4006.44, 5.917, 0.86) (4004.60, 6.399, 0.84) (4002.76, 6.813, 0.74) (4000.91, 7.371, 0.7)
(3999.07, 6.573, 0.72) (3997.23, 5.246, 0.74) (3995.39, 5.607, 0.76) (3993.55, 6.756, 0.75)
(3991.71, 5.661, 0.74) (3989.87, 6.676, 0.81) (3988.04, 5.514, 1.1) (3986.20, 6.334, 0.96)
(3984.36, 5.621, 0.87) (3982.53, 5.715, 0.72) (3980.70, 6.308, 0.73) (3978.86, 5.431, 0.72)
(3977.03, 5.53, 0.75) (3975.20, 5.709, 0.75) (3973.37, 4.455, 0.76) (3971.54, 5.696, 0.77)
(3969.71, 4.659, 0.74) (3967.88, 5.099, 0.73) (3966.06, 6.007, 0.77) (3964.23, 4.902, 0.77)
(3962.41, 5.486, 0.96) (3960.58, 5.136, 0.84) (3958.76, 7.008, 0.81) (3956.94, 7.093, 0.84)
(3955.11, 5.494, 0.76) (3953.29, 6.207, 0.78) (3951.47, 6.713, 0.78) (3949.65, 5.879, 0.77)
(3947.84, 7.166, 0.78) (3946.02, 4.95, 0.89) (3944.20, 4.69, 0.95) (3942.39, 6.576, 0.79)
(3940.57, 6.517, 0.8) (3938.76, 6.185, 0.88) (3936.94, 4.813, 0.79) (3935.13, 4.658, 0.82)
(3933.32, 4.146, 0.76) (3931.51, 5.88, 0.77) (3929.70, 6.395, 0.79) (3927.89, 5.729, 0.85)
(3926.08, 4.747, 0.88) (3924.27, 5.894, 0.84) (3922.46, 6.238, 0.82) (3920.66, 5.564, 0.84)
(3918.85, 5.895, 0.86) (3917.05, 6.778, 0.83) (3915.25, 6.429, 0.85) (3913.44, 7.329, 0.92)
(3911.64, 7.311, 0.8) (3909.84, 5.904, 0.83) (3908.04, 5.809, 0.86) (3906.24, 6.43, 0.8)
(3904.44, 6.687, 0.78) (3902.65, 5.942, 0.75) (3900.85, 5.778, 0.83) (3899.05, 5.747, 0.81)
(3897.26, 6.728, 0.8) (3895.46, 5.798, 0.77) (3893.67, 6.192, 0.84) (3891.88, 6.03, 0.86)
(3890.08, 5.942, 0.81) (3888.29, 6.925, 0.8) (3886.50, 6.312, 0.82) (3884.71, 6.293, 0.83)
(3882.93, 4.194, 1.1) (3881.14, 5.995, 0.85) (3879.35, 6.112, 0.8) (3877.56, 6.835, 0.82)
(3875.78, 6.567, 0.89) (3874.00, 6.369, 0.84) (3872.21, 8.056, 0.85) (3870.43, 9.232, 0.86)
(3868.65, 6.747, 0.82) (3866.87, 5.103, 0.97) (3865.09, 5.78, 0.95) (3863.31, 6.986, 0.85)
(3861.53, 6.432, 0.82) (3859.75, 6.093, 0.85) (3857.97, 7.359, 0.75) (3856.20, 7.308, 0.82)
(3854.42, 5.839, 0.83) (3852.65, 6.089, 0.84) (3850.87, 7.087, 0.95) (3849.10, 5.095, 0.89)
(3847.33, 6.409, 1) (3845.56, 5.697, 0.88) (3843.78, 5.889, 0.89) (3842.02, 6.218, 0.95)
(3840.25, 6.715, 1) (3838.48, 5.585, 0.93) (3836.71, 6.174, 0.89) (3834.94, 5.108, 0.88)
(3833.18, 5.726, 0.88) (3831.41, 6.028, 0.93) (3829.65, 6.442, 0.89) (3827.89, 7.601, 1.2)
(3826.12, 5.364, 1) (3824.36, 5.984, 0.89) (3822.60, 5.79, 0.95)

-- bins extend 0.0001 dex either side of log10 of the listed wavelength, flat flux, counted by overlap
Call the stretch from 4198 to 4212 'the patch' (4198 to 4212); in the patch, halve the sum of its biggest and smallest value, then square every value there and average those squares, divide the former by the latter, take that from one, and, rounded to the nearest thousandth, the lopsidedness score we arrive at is 0.837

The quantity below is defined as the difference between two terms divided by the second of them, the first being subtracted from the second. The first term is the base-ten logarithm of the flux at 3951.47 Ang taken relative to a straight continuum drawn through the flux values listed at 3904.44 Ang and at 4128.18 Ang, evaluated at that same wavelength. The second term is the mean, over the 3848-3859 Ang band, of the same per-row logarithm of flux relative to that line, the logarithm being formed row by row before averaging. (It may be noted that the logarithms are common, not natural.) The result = 1.3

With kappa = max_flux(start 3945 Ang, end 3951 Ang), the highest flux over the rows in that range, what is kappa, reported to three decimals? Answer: 7.166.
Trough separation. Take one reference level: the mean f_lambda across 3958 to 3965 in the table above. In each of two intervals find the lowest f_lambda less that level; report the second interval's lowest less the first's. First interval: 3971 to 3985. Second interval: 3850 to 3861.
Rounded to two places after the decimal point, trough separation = 1.38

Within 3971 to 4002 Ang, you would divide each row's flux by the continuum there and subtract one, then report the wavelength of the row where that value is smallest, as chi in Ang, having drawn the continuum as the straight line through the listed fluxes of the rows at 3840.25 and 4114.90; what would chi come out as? 3973.37 Ang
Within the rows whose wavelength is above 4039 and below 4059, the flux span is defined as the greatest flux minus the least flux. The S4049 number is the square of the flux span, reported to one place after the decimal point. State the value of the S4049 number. 3.0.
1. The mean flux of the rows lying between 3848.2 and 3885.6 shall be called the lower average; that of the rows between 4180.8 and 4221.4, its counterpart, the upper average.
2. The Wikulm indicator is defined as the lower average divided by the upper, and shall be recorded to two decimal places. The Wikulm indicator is 1.09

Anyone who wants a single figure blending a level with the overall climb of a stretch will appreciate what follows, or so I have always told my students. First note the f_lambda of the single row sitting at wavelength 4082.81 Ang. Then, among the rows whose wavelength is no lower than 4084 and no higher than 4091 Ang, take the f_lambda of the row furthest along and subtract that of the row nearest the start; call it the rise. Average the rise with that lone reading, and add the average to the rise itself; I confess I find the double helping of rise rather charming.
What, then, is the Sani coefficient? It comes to 2.9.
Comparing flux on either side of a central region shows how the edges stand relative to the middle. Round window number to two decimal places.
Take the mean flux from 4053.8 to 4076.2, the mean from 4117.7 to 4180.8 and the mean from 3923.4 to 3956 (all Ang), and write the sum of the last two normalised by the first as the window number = 1.96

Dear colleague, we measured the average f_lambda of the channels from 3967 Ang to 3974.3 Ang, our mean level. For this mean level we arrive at 5.0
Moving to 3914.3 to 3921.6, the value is 6.2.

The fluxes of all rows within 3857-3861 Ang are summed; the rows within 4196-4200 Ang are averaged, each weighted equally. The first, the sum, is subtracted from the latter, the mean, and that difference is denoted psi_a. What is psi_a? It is -7.0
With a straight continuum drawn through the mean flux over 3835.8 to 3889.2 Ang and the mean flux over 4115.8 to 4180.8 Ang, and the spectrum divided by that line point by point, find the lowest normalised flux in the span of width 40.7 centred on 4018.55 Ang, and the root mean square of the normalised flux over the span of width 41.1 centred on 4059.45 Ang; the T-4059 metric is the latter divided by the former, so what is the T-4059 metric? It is 1.096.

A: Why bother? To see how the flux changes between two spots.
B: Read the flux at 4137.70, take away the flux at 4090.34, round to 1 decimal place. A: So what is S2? -1.0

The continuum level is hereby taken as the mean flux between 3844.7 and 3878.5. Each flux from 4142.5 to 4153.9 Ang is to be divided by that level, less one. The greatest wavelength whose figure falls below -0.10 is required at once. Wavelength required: 4152.97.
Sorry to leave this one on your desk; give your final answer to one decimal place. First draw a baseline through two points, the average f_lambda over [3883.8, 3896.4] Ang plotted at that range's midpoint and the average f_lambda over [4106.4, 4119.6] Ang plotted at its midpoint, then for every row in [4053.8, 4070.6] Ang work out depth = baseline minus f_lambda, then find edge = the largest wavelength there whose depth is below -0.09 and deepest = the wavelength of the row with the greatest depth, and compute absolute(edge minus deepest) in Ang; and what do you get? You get 1.9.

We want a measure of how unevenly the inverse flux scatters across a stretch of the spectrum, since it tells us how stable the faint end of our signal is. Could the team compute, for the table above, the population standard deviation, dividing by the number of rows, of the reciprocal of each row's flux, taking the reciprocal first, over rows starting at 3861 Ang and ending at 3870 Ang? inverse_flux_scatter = 0.019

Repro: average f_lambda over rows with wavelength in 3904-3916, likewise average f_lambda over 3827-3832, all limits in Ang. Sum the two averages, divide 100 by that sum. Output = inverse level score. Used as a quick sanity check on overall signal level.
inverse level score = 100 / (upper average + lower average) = 7.5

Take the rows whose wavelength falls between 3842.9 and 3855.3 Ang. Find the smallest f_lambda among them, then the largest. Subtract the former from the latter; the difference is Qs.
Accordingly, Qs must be 2.0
